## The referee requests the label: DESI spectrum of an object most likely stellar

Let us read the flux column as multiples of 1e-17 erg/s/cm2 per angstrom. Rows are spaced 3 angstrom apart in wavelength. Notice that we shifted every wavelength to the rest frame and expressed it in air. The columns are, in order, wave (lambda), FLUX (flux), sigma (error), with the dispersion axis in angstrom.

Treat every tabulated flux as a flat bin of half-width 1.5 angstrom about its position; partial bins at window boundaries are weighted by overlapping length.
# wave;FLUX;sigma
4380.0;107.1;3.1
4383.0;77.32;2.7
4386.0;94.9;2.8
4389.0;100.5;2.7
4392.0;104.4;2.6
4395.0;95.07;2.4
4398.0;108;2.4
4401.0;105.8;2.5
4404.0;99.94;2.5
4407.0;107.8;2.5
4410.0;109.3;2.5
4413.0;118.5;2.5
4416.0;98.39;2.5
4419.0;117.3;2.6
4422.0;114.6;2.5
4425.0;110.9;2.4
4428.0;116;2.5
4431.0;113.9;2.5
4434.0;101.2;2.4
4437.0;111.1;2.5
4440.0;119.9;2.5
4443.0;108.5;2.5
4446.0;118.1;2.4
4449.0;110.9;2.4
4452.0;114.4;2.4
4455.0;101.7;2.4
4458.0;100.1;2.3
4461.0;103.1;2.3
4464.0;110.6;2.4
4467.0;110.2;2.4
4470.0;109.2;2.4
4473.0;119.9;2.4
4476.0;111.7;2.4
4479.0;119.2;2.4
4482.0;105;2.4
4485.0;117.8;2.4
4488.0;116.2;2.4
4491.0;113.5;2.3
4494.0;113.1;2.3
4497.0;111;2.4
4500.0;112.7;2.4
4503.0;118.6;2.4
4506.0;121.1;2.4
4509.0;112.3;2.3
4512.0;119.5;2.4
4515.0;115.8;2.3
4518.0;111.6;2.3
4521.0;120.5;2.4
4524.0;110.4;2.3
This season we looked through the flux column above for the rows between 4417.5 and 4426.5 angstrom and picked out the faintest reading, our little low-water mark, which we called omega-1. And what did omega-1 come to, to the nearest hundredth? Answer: 110.90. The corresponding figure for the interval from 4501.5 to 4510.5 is 112.30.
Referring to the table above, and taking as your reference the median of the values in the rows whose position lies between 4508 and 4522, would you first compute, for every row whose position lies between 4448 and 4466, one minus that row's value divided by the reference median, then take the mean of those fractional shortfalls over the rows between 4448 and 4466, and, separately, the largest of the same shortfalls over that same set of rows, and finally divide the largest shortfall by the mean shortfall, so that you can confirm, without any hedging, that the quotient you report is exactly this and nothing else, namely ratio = 1.7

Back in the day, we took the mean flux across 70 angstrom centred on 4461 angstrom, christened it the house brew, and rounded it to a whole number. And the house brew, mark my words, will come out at 112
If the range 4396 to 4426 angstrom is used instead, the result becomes 109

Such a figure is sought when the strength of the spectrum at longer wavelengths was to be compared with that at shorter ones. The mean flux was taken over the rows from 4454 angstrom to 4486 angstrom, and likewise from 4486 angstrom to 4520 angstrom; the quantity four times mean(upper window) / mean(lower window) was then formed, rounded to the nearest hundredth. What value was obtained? 4.19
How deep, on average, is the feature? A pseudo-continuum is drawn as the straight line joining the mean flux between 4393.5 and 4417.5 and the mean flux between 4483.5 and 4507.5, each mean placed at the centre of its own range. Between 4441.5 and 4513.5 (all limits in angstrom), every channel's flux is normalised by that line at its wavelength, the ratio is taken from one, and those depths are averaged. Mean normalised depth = 0.0092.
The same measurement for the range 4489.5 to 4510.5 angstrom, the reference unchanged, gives 0.0120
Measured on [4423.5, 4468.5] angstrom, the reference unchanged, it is -0.0015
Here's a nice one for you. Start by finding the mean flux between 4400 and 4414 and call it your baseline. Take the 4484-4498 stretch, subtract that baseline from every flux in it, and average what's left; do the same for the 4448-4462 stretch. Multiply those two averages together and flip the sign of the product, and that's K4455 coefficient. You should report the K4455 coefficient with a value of 13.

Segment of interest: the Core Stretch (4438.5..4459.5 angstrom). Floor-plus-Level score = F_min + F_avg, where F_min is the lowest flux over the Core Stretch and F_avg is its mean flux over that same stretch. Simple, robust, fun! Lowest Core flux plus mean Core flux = 211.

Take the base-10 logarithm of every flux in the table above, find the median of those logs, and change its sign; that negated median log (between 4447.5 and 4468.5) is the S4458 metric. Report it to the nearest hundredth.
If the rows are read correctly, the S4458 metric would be -2.04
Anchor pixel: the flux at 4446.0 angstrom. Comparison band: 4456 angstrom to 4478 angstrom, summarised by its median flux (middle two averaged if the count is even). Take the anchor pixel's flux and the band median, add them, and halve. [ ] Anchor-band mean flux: 114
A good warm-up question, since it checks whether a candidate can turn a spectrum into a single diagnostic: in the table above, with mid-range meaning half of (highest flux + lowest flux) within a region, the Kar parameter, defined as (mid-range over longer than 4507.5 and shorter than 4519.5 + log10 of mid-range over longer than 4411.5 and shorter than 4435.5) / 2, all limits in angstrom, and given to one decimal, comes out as 58.8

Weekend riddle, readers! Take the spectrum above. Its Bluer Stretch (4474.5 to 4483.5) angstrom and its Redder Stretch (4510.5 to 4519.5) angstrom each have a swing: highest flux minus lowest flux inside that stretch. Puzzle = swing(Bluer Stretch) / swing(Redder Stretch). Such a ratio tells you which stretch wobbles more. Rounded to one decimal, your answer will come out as 1.8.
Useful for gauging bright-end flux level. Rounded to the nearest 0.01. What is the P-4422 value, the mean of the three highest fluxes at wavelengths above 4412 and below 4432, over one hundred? 1.17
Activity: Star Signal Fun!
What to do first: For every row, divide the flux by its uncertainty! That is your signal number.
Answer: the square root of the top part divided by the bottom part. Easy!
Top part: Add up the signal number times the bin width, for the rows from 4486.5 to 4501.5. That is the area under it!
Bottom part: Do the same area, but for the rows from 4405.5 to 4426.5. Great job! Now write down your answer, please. 0.88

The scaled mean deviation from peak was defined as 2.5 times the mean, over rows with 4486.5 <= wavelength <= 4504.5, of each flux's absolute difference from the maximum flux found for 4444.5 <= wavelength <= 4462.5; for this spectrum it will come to 10.2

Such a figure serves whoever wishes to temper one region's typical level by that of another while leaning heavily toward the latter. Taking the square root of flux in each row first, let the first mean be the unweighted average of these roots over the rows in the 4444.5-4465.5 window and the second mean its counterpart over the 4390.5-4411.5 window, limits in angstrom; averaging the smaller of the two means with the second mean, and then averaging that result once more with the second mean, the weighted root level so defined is 10.2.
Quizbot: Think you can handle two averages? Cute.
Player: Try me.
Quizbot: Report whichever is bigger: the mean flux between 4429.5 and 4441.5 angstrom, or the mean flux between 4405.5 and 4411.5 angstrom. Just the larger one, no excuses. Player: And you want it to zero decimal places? 112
